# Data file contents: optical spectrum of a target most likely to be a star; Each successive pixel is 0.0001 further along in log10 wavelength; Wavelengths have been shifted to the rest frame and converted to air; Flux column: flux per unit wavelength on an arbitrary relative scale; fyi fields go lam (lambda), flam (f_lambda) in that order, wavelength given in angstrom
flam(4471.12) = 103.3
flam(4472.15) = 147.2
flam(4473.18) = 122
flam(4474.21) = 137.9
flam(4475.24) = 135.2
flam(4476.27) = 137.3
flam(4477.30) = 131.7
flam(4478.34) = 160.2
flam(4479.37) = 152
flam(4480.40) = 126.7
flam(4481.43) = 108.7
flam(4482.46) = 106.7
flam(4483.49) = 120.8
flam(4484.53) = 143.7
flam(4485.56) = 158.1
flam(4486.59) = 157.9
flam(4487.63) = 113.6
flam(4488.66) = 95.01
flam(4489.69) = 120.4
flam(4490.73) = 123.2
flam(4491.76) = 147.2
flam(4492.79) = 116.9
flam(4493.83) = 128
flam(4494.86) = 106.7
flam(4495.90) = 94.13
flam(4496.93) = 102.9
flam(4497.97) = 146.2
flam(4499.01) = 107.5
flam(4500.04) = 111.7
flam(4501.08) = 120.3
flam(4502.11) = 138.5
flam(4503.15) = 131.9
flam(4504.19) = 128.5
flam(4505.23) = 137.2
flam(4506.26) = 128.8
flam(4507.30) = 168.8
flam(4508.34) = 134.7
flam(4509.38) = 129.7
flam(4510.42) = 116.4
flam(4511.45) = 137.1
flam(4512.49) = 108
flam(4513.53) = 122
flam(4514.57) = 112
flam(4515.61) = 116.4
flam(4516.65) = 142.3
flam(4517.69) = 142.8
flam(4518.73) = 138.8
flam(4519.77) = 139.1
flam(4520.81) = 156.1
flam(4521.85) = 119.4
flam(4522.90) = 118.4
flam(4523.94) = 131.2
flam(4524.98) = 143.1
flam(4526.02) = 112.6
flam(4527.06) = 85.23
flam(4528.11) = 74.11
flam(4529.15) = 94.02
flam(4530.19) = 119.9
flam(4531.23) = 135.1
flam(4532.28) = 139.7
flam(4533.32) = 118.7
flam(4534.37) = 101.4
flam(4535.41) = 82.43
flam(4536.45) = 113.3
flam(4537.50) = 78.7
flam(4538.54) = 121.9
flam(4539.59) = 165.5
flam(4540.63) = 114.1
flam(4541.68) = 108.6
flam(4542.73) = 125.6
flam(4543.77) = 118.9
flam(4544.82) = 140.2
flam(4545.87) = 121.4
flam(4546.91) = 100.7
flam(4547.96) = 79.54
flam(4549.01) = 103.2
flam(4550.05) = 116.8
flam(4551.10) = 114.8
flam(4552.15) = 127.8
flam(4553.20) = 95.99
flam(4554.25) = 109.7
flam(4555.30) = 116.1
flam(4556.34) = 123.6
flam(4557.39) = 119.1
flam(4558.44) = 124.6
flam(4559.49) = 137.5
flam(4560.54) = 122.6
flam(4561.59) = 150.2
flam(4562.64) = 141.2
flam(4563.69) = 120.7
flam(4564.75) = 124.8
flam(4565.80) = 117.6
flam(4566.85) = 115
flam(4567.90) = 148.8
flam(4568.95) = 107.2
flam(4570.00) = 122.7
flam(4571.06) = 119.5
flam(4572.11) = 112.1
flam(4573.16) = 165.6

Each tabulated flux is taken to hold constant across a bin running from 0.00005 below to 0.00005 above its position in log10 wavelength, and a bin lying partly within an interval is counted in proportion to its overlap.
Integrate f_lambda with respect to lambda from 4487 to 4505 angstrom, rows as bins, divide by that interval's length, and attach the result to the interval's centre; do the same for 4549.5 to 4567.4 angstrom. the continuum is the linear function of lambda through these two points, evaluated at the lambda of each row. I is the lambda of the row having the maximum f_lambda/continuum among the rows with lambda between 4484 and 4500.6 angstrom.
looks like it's 4485.56 angstrom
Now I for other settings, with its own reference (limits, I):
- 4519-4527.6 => 4520.81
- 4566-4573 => 4567.90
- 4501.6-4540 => 4507.30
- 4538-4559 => 4539.59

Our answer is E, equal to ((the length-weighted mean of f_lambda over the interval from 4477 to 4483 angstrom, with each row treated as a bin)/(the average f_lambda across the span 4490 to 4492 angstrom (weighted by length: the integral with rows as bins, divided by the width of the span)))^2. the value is 0.99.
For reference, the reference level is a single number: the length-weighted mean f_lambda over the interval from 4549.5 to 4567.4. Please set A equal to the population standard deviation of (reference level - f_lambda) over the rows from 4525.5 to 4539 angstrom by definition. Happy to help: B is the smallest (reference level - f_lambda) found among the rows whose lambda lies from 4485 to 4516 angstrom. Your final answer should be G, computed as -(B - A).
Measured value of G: 67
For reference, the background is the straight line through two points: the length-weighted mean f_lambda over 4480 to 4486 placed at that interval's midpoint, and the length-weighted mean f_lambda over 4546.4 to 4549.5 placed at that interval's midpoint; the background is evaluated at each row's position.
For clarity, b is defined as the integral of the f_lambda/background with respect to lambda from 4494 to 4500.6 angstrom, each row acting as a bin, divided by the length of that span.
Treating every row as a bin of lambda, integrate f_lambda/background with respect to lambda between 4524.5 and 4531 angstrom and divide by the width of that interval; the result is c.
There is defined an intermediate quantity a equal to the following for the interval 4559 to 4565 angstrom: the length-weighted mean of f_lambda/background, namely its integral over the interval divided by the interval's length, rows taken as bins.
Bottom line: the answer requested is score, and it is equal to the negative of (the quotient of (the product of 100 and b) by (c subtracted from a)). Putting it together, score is -183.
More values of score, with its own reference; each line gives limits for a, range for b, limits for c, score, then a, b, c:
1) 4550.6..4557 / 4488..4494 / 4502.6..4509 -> -1536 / 1.26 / 0.99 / 1.19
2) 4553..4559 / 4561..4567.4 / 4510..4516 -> -656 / 1.29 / 1.49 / 1.06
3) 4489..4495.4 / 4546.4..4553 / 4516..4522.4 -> 415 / 1.00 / 1.14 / 1.28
